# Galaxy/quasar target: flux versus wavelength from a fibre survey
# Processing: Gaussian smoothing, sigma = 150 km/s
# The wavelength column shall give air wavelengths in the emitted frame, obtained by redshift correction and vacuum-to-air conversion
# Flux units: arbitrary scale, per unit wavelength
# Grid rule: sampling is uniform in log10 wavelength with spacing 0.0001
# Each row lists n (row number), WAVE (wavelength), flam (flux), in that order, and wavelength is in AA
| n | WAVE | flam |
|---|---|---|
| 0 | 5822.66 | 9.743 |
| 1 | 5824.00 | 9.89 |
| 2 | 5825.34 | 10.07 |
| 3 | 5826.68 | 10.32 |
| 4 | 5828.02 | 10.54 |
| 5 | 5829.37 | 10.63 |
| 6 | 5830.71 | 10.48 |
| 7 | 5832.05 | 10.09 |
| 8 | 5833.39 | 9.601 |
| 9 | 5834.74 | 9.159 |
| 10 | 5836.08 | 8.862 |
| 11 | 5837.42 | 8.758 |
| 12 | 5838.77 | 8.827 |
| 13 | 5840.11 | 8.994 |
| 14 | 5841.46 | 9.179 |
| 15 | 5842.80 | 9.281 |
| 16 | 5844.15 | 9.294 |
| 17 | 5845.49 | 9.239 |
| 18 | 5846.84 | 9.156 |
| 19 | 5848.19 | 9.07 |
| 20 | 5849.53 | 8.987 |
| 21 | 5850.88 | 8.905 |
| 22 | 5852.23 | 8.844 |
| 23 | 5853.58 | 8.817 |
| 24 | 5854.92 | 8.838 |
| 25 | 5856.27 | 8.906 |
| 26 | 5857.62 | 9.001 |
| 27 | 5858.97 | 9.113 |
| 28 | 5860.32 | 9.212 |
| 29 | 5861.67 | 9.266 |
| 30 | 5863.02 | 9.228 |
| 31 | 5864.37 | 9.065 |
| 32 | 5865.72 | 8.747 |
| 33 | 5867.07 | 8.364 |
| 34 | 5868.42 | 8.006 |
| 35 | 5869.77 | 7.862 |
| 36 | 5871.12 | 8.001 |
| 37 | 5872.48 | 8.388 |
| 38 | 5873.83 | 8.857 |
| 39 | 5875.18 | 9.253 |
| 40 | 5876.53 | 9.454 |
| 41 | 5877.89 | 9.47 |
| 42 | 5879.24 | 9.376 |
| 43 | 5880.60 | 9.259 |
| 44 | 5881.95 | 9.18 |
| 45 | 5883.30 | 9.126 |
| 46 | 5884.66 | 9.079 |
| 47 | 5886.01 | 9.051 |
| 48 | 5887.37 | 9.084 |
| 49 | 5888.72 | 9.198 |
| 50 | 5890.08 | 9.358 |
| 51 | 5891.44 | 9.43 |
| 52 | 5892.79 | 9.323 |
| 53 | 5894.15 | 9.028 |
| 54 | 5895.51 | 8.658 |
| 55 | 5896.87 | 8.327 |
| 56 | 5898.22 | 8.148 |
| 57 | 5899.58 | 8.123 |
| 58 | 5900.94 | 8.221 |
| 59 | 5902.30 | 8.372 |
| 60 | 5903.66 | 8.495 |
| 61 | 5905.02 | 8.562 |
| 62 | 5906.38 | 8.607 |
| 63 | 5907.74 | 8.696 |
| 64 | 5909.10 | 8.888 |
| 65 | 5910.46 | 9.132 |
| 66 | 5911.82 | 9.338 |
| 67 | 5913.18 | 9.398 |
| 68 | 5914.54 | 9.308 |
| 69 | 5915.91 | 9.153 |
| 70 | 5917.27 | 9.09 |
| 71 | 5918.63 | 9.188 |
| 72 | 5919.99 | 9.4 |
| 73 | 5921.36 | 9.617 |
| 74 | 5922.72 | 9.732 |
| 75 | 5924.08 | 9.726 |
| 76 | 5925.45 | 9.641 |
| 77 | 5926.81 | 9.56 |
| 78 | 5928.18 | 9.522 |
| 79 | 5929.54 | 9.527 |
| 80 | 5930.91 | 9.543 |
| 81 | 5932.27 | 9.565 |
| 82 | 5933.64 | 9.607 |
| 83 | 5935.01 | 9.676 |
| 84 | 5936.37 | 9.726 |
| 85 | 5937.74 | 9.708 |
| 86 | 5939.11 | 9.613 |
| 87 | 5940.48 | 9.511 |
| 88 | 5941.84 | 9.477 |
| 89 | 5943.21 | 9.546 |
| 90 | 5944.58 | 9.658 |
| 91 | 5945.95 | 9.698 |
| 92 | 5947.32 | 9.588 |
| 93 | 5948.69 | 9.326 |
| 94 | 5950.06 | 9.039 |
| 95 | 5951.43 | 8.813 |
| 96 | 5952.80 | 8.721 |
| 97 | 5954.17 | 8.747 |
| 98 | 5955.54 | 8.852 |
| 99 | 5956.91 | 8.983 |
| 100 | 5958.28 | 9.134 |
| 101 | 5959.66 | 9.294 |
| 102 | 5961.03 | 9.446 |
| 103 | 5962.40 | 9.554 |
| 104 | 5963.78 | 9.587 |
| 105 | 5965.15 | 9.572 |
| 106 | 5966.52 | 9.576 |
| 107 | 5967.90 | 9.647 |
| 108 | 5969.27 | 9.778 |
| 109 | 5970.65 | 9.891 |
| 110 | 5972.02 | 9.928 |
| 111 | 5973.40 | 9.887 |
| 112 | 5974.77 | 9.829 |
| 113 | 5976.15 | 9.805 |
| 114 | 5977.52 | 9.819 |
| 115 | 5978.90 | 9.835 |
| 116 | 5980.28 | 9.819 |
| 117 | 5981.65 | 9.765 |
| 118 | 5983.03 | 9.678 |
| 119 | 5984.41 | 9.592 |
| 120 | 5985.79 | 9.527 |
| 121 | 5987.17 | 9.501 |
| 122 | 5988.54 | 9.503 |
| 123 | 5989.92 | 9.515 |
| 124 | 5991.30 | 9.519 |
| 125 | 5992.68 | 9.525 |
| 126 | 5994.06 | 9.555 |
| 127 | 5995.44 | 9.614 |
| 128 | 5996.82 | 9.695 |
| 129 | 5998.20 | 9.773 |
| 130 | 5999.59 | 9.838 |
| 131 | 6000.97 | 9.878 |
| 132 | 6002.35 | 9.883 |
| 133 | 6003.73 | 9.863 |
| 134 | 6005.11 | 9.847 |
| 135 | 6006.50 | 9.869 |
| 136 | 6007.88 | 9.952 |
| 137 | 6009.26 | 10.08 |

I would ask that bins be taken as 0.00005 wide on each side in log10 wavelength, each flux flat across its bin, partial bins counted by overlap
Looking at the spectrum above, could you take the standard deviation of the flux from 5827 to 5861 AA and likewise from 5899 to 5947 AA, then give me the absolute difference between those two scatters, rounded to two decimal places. 0.08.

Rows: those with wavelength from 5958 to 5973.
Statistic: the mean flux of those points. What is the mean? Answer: 9.6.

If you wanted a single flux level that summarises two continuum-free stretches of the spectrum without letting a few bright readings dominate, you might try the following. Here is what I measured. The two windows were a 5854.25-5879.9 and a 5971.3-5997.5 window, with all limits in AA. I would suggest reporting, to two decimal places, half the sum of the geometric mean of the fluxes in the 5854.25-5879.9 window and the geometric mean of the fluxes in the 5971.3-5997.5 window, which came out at 9.26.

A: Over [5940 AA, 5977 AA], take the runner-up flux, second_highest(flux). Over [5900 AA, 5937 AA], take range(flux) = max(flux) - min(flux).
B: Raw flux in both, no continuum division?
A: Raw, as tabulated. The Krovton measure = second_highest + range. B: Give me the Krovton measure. 11.40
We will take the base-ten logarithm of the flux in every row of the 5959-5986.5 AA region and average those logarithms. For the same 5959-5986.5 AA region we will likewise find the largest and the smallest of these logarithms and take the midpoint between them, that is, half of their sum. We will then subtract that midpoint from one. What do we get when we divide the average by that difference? 56.5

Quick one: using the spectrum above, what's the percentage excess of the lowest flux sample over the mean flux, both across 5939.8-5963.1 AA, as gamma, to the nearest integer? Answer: -6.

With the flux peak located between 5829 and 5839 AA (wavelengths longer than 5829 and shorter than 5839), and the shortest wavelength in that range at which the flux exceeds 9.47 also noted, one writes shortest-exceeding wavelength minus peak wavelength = 0.0 AA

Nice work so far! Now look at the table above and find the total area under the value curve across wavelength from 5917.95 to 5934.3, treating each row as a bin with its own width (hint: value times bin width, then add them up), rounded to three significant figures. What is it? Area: 156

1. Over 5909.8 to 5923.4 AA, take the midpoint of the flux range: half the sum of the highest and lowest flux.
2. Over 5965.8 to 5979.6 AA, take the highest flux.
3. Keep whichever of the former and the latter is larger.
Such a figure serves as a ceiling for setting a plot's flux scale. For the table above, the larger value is 9.9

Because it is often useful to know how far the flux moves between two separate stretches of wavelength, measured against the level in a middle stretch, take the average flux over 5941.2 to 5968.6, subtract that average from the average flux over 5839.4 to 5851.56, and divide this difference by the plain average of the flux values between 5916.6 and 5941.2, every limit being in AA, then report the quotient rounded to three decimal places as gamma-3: -0.020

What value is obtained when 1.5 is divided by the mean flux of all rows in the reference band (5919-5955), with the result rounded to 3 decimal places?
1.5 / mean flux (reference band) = 0.158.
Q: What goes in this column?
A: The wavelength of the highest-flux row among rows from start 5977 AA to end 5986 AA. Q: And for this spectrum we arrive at 5978.90 AA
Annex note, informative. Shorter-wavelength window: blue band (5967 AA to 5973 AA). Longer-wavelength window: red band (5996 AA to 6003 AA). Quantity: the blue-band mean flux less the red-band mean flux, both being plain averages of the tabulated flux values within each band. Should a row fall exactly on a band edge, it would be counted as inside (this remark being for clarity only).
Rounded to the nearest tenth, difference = 0.0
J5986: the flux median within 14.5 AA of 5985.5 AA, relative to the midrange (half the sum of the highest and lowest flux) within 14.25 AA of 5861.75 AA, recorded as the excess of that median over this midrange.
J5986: 1.1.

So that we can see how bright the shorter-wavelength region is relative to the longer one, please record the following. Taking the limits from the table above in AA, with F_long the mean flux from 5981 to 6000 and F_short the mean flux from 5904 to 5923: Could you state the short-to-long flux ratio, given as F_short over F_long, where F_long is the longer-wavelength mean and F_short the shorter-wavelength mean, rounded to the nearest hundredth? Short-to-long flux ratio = 0.95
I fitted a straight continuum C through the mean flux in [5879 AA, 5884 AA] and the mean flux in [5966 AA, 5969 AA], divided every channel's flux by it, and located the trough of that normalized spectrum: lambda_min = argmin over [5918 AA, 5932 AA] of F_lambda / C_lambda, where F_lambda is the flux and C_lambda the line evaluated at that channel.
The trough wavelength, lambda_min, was 5918.63 AA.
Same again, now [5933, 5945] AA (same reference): 5941.84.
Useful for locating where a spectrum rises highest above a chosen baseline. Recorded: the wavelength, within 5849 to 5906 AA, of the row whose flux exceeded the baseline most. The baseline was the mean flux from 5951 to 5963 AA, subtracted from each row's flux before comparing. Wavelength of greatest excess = 5877.89 AA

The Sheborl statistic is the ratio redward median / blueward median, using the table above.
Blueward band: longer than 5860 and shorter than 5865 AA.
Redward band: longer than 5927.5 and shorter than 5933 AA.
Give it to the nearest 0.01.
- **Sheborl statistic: 1.03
